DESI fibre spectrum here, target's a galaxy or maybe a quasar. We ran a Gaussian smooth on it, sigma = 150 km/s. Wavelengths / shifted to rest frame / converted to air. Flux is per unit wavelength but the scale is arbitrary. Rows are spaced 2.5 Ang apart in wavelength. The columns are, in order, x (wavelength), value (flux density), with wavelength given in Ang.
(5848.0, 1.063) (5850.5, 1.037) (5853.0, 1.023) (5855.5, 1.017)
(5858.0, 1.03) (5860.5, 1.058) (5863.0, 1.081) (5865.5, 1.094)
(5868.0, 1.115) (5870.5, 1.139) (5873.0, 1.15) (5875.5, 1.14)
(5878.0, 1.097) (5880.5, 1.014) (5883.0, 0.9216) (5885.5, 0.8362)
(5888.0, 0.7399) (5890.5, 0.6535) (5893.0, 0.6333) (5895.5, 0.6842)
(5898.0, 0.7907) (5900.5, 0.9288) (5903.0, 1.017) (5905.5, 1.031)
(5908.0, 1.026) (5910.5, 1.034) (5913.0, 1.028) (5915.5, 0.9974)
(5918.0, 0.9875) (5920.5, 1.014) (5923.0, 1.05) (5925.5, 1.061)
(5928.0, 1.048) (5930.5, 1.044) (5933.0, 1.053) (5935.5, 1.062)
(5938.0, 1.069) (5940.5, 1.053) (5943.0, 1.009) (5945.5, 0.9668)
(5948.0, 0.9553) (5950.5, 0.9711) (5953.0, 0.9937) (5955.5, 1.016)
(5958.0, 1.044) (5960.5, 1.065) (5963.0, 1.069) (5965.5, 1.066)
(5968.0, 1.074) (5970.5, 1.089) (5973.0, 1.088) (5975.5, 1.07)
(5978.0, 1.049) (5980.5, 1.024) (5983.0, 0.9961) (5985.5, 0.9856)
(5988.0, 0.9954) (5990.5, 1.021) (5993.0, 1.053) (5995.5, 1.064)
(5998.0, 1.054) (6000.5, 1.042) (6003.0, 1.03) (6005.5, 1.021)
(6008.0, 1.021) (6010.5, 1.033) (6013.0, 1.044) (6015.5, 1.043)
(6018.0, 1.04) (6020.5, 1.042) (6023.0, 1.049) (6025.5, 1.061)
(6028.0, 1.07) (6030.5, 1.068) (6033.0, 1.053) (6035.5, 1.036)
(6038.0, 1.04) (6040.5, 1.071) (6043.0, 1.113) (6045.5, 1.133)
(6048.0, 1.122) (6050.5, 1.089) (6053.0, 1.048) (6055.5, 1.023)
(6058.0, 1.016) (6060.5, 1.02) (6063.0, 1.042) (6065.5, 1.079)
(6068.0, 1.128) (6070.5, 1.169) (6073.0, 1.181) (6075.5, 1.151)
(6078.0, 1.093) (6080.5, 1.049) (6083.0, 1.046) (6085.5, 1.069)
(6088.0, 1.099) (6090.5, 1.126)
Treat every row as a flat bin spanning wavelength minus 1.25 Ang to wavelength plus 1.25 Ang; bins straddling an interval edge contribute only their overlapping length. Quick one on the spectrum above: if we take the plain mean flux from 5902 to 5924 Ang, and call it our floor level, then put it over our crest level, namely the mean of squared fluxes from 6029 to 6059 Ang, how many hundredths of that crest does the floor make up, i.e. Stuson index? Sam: 89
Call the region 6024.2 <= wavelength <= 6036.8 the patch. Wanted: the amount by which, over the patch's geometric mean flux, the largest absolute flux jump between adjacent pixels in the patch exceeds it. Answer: -1.04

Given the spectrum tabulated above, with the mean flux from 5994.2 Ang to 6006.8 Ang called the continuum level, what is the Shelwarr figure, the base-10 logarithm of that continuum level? 0.02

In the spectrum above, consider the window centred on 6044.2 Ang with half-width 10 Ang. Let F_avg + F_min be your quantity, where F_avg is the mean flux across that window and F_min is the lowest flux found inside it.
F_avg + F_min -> 2.12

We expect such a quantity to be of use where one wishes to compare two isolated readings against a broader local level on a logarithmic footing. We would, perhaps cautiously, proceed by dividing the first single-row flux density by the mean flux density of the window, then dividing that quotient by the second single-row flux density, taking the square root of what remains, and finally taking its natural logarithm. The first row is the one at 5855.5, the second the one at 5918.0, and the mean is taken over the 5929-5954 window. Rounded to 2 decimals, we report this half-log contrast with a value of 0.01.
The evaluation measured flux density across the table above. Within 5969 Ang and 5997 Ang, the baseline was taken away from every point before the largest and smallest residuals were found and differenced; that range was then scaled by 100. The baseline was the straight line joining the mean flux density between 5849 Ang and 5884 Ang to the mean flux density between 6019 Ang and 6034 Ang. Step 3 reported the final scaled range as 10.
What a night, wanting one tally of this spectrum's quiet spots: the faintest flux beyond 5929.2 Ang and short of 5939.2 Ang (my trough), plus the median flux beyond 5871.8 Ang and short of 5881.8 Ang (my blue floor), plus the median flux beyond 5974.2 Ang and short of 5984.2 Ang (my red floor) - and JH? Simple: 3.20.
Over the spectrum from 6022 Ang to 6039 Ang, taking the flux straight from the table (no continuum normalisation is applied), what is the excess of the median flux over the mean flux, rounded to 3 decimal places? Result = -0.001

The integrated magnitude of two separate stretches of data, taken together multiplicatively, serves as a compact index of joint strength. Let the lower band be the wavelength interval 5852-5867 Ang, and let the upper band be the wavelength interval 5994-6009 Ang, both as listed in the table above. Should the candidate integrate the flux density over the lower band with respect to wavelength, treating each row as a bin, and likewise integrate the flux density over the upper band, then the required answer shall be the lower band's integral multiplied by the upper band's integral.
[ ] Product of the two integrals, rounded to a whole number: 246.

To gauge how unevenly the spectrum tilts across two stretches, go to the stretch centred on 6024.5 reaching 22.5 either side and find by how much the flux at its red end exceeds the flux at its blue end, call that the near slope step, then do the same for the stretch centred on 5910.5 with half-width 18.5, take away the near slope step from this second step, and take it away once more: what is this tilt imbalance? 0.21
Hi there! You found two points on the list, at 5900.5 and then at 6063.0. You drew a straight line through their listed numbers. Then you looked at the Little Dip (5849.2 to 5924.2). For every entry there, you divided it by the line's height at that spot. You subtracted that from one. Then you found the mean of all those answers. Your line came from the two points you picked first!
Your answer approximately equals -0.066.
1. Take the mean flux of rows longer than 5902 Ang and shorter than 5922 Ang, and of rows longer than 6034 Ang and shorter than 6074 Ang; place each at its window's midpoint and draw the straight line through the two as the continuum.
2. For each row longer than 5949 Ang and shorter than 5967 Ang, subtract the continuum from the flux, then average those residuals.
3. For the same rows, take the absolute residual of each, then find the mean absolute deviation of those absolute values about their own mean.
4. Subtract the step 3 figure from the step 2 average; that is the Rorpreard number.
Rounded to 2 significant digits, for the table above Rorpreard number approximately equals -0.019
